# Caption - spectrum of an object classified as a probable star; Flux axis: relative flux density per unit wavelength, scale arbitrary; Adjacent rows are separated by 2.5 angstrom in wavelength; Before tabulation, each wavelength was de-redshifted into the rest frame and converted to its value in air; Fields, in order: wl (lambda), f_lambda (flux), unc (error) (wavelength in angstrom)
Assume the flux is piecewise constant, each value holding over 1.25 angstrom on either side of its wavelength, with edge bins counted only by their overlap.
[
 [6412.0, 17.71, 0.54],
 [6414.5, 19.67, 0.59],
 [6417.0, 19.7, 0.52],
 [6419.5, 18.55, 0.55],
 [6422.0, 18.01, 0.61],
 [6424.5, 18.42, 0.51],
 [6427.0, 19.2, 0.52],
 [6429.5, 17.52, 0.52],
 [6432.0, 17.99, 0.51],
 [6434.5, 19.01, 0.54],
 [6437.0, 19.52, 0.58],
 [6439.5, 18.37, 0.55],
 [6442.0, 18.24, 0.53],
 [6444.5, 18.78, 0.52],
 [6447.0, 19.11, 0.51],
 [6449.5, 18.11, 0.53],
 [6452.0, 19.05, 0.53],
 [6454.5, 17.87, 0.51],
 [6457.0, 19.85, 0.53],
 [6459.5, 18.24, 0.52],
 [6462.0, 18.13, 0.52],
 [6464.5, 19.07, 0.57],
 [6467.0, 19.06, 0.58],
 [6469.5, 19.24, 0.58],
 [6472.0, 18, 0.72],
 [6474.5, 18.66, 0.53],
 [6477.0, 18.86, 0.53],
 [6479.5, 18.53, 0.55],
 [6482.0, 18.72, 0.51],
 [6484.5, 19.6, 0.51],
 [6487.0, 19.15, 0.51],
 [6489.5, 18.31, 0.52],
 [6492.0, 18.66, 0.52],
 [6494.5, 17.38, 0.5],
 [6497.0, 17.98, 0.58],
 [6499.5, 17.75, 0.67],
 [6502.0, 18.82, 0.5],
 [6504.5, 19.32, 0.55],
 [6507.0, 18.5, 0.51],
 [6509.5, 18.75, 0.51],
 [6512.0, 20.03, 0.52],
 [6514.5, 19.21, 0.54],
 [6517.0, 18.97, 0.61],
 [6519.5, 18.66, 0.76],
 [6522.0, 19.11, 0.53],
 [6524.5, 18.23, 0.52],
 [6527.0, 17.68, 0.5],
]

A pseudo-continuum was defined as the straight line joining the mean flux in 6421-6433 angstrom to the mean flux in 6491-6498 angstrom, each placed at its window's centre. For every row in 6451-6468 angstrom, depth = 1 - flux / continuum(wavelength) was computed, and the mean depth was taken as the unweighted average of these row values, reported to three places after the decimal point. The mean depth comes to -0.035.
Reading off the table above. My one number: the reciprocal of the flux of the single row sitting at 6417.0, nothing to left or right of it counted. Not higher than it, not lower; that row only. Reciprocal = 0.0508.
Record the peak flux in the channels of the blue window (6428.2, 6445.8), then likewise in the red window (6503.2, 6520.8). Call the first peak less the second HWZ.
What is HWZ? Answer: -0.51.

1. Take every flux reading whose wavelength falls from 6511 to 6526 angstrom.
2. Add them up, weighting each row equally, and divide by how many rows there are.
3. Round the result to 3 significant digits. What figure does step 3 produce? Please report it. 19.0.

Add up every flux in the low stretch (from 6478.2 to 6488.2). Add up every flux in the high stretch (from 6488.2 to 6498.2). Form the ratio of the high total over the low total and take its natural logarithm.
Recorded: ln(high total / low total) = -0.05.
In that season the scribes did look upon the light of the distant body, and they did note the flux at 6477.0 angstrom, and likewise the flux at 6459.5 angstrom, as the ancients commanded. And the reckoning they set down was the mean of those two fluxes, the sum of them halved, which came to 18.55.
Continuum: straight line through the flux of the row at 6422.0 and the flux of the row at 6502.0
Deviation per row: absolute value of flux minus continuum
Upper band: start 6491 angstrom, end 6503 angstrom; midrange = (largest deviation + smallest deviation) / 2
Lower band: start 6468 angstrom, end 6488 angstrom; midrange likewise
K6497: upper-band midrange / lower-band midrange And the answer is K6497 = 1.34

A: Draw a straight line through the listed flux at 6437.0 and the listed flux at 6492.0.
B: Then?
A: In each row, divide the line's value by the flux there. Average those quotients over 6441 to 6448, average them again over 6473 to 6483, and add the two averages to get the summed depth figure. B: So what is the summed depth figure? 2.05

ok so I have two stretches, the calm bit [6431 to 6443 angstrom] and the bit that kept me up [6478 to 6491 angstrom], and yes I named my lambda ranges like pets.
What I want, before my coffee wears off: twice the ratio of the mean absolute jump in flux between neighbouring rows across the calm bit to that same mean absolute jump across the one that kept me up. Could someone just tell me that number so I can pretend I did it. 2.38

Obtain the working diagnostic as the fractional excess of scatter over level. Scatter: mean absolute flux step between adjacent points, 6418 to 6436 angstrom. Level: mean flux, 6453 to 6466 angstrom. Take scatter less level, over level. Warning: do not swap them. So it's -0.956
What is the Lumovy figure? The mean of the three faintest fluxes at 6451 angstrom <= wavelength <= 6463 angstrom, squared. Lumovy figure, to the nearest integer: 327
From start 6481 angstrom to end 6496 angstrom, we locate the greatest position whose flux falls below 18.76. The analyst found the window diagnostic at 6494.5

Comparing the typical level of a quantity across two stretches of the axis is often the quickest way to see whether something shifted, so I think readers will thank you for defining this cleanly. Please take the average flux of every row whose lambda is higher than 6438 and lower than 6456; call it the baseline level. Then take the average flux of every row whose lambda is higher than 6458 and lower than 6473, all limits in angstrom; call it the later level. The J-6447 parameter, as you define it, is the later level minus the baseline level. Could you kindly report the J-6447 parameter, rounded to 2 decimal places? 0.12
